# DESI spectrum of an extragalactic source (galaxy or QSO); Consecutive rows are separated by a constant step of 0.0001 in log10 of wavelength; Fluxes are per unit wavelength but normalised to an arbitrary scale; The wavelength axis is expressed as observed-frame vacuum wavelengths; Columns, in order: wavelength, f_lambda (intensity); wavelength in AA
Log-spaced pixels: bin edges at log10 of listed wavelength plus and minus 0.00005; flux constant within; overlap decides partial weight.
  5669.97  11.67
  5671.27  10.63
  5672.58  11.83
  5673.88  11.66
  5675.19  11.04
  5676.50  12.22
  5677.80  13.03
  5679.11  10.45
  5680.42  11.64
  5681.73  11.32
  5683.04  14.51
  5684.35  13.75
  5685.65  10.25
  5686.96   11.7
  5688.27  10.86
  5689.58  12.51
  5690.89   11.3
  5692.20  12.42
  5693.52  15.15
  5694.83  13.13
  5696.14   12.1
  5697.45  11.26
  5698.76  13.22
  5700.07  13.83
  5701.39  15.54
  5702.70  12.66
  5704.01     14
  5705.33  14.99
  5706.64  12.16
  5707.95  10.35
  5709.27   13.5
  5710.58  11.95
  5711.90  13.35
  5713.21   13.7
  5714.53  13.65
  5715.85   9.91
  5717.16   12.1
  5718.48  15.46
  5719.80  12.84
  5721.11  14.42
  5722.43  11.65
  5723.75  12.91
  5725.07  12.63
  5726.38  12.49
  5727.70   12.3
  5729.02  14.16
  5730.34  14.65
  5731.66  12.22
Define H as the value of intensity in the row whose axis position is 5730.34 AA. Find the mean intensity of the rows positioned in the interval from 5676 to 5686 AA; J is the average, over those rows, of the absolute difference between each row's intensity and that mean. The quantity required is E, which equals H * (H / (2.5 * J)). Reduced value 70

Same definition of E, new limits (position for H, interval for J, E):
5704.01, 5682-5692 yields 62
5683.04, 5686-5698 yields 92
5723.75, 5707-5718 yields 54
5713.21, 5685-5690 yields 97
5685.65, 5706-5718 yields 38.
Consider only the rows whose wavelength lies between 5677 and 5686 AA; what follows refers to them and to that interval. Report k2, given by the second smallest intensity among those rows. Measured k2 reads 10.45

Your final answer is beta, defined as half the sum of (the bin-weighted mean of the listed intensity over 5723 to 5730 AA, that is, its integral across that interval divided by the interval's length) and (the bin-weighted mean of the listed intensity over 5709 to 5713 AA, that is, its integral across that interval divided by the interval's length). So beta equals 13.0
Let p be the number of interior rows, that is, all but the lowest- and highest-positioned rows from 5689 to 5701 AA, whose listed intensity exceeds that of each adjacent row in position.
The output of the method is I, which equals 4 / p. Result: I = 4.00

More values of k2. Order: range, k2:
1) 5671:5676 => 11.04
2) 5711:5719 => 12.1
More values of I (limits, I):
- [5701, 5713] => 2.00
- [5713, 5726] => 1.33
